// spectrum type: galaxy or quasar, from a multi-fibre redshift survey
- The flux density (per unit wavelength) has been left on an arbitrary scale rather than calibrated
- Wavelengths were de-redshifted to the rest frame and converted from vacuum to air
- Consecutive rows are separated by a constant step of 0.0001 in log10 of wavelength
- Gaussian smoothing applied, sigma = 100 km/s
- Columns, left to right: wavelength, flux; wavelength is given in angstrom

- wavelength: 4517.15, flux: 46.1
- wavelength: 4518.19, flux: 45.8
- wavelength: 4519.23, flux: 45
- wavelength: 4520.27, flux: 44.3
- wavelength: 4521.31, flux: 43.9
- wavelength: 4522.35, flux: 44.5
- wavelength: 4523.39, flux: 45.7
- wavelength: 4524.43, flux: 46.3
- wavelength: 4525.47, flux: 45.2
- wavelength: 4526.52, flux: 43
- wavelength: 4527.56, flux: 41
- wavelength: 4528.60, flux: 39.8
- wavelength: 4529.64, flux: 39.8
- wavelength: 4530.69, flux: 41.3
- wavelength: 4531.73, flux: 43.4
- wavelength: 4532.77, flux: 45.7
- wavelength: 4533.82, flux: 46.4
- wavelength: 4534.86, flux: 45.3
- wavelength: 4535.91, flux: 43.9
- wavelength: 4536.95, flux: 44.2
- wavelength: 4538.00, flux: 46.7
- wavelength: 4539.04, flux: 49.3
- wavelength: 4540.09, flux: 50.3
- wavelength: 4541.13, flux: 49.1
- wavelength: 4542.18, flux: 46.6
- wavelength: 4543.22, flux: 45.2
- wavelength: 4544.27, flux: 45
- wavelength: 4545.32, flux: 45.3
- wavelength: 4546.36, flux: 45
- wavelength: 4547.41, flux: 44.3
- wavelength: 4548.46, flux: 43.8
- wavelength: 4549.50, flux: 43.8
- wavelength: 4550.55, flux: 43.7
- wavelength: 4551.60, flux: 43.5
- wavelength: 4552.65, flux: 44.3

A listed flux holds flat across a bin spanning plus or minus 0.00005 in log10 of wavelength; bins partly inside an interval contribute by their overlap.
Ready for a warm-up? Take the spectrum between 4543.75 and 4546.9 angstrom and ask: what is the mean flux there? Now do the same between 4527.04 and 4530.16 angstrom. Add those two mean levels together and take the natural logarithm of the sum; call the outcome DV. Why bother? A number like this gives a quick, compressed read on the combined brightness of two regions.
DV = 4.45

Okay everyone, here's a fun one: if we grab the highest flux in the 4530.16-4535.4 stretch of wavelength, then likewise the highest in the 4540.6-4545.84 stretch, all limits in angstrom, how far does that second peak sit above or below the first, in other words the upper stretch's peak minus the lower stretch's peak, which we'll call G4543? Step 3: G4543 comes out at 2.7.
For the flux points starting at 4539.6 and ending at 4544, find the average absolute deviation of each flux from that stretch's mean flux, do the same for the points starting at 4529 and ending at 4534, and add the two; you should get 4.1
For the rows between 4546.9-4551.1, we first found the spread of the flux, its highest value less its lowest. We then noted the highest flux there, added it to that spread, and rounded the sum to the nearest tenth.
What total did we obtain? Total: 44.9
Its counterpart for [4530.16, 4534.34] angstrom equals 51.5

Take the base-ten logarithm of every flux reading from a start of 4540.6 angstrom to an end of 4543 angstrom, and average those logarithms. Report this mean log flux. 1.68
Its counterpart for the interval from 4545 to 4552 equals 1.65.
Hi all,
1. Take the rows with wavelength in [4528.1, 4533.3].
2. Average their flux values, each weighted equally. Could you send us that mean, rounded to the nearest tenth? 42.0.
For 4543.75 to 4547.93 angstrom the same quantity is 44.9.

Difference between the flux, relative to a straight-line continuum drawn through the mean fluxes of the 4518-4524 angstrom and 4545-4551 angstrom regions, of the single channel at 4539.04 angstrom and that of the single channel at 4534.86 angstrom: 0.09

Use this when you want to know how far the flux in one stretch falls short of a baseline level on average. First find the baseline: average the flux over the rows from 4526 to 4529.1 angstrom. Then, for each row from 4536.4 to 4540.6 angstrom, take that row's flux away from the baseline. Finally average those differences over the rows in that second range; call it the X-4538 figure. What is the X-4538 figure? -6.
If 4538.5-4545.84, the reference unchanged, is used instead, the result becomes -6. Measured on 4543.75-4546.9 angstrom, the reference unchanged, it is -4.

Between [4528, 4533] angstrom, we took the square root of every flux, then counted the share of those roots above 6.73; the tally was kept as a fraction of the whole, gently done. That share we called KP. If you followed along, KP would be 0.2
